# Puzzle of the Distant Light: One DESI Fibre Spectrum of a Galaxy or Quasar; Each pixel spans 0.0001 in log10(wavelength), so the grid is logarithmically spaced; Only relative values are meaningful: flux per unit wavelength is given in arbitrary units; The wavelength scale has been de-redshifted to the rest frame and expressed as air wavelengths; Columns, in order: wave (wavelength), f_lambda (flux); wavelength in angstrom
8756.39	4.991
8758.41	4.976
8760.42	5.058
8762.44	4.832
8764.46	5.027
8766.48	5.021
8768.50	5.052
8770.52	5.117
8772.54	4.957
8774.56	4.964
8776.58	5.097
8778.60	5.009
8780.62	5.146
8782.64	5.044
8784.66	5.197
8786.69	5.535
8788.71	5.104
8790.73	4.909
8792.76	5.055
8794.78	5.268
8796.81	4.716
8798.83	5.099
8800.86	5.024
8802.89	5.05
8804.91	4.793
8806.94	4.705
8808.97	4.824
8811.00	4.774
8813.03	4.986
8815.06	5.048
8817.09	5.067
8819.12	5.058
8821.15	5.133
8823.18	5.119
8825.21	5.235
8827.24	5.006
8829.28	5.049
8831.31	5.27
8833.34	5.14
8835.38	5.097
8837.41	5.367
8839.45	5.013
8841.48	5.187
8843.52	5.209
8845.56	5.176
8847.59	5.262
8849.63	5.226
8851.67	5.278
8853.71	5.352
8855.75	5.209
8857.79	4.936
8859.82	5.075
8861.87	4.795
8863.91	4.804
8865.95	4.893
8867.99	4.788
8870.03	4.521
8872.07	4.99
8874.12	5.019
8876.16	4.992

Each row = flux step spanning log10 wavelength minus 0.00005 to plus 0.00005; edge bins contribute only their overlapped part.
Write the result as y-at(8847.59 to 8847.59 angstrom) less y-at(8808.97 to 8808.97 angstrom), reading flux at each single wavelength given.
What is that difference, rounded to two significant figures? 0.44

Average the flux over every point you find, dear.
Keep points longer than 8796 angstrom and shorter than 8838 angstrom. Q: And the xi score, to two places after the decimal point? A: 5.03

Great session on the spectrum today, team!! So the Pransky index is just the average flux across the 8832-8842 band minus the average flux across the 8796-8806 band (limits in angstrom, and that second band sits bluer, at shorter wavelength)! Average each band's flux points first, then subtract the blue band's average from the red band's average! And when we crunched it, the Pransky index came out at 0.22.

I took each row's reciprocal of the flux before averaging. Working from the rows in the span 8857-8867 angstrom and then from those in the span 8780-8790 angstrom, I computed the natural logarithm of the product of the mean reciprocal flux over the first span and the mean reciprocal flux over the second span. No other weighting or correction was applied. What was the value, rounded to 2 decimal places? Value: -3.24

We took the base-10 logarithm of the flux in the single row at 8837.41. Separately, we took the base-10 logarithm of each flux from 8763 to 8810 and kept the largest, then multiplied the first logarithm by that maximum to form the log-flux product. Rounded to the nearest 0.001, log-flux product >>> 0.542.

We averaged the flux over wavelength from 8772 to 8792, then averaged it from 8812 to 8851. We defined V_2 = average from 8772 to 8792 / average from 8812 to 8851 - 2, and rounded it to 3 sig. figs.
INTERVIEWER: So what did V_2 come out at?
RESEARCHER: -1.01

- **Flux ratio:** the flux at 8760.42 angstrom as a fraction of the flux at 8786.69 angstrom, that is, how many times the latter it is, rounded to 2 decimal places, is 0.91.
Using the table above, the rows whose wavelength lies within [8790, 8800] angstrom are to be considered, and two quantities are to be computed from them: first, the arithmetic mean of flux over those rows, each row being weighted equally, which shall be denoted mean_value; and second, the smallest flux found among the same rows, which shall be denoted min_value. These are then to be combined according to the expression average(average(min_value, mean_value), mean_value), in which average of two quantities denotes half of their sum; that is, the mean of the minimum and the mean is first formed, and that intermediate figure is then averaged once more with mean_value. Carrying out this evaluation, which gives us 4.94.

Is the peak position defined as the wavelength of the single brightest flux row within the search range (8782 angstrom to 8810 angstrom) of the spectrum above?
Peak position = 8786.69 angstrom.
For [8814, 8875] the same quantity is 8837.41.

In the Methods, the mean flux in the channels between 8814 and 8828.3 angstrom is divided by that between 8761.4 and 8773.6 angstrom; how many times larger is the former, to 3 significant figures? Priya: 1.02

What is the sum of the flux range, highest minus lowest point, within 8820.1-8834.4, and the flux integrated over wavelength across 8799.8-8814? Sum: 69.5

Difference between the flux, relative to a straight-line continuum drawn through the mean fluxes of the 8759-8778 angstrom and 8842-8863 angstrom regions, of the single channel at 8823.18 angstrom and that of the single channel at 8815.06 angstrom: 0.011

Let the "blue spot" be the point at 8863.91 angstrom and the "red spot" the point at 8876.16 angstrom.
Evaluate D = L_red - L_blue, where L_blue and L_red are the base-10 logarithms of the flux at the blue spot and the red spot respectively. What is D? 0.017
